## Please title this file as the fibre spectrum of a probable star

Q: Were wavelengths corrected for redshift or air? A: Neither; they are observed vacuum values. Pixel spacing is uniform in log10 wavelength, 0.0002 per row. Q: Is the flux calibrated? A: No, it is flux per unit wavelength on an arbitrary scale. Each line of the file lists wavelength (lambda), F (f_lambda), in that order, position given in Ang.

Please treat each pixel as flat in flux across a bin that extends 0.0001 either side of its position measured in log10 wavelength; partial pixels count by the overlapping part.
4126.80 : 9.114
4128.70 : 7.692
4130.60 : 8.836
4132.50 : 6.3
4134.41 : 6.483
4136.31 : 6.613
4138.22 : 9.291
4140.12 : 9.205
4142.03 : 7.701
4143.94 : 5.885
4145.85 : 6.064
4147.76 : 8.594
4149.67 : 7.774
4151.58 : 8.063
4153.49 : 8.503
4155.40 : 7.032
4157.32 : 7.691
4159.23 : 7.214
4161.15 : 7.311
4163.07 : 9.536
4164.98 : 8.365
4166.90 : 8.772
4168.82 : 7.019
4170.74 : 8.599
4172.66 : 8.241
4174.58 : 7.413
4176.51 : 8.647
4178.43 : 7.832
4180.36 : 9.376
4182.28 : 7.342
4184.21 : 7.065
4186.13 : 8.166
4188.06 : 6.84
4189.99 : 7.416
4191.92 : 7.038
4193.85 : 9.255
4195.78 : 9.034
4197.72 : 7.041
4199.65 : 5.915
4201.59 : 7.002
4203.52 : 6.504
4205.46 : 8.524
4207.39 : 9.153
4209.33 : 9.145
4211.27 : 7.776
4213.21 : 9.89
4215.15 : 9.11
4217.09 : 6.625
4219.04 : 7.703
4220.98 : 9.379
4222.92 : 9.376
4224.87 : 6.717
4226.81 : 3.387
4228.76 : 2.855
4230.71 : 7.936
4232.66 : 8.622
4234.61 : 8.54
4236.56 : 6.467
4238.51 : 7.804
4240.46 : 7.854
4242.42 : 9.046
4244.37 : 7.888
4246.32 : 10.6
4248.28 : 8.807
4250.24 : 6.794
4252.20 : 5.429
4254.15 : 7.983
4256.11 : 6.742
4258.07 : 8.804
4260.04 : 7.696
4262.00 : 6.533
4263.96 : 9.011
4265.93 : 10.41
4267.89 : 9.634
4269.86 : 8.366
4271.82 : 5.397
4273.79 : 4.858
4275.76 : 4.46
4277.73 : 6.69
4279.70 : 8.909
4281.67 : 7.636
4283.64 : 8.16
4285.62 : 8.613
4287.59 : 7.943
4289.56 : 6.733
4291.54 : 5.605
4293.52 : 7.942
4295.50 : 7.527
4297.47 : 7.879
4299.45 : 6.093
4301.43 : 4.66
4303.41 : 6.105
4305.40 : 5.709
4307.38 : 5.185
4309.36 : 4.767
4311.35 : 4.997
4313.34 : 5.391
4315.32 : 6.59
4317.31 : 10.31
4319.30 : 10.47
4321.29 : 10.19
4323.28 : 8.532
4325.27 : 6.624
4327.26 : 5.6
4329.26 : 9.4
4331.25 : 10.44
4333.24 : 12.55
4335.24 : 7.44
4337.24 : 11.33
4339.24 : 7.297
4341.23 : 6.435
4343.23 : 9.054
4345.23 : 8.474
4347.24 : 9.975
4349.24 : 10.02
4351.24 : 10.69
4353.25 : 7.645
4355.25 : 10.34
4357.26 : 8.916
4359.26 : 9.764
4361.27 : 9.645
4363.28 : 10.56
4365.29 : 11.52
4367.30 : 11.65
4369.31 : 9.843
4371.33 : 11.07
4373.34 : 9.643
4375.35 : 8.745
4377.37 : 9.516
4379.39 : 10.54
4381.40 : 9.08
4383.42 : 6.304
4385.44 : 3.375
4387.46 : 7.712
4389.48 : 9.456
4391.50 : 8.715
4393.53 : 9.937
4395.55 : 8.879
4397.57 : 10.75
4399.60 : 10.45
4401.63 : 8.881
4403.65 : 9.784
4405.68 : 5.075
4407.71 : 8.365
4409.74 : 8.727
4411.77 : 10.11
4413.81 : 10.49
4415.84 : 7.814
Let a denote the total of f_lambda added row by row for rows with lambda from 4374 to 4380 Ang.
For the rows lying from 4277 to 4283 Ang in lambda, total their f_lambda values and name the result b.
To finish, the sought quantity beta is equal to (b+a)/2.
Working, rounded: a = 29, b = 23.2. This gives 26.0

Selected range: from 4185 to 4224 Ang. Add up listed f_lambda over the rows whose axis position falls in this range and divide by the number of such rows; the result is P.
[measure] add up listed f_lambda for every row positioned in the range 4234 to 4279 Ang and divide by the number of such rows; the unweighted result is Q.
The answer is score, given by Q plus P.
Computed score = 15.7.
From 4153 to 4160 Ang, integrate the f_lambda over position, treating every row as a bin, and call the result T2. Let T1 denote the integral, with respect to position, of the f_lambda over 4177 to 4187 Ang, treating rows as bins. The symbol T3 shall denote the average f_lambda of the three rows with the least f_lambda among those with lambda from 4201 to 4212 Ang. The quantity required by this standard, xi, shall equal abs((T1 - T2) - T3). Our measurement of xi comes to 20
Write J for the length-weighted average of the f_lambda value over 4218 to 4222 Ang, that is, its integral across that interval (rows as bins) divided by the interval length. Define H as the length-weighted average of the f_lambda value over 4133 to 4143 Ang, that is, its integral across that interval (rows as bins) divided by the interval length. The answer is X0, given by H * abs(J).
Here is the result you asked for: 66.3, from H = 7.8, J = 8.5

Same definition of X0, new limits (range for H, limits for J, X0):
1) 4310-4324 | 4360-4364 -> 80.1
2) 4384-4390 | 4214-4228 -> 49.0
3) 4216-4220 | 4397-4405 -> 70.1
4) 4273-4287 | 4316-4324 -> 69.5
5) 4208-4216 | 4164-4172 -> 73.7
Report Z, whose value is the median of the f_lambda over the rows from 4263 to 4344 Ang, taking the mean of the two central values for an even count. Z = 7.53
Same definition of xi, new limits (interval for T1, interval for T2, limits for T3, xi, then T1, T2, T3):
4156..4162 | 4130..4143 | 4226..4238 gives 61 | 44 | 101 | 4.2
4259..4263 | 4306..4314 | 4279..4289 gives 20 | 29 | 41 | 7.9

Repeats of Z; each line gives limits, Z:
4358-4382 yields 9.80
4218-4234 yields 7.82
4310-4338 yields 8.97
